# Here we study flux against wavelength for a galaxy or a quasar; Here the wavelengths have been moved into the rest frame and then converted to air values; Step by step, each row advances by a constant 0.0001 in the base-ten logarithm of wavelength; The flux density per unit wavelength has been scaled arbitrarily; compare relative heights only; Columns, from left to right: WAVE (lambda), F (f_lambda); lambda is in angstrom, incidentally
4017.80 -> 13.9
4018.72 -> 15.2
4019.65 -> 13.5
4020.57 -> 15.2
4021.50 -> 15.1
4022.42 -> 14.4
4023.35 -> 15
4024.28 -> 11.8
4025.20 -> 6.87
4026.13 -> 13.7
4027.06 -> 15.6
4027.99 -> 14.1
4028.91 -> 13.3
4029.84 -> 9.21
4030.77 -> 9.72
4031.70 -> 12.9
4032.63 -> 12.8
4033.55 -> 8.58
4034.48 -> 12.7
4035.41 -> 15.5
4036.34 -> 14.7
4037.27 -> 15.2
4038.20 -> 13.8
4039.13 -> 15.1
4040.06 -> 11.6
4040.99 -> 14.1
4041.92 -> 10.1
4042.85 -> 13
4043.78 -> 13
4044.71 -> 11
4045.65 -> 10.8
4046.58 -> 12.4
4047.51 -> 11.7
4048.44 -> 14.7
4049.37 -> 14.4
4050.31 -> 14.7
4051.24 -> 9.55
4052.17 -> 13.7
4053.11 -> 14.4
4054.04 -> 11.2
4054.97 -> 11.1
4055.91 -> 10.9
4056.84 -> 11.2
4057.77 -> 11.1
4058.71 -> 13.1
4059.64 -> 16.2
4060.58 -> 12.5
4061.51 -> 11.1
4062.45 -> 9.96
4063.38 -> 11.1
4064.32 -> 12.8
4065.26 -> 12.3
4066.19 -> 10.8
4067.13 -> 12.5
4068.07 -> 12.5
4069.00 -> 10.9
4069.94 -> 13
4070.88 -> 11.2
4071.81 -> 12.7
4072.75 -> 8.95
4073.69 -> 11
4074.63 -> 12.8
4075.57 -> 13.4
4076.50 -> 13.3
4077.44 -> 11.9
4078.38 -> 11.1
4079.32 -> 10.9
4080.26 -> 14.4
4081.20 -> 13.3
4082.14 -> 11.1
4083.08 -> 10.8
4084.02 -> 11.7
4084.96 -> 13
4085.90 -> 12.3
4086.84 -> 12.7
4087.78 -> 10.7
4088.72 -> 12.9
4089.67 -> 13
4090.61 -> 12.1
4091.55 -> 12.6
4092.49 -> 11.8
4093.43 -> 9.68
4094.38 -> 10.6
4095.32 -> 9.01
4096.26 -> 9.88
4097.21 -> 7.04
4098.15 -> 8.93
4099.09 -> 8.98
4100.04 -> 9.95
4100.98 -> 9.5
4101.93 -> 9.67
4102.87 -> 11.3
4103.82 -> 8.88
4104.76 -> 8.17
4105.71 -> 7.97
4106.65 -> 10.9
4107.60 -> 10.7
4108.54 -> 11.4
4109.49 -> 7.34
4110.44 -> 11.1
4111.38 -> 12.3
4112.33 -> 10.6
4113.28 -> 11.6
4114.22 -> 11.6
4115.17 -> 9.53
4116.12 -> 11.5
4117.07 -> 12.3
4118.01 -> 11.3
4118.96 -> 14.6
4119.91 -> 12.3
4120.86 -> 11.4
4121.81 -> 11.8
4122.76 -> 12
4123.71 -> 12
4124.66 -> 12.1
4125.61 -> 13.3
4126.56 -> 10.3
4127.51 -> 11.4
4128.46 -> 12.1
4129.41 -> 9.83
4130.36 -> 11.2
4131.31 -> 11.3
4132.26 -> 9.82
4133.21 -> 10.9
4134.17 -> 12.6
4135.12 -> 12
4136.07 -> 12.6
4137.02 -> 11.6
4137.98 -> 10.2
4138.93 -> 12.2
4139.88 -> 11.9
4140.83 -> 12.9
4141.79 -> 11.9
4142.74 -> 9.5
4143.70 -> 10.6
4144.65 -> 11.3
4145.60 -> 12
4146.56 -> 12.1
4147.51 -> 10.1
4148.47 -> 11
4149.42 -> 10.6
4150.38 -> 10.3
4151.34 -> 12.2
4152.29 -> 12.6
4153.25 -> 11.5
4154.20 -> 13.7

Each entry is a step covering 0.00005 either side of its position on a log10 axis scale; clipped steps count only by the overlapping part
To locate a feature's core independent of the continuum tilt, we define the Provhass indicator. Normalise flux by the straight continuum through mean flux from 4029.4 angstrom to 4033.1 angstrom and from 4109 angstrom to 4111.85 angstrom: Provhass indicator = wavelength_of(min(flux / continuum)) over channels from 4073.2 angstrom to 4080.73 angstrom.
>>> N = 4079.32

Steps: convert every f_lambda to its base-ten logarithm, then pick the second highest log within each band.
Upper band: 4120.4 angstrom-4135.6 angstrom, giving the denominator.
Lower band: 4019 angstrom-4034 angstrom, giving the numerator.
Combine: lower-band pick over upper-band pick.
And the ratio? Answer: 1.07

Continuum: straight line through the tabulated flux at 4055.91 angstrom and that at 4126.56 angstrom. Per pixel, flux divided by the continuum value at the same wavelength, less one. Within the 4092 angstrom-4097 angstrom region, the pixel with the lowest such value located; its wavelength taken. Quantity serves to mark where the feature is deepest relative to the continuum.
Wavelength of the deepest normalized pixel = 4095.32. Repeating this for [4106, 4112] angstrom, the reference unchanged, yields 4109.49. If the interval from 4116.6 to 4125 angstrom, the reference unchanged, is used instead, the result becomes 4118.01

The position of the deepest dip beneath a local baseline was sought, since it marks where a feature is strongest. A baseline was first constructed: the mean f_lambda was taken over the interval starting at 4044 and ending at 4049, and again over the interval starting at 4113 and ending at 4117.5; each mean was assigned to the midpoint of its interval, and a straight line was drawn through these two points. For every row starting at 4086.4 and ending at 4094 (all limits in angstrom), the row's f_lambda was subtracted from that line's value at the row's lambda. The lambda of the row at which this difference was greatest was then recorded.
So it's 4093.43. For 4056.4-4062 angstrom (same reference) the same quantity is 4057.77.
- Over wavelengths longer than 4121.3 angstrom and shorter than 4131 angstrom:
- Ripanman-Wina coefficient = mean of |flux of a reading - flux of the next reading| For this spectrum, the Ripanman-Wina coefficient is 1.1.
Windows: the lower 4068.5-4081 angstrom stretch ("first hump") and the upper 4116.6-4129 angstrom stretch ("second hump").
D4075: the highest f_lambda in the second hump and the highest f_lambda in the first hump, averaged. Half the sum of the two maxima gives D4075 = 14.5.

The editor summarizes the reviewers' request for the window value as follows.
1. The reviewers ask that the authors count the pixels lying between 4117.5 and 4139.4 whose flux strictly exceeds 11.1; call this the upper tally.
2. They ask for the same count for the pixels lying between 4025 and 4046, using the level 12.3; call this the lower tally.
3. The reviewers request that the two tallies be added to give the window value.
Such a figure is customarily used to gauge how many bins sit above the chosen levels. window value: 33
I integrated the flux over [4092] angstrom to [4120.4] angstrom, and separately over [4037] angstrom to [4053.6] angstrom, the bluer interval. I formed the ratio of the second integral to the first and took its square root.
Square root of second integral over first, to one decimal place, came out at 0.9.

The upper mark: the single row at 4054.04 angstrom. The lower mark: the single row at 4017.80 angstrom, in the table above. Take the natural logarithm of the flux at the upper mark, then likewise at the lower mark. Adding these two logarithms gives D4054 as 5.05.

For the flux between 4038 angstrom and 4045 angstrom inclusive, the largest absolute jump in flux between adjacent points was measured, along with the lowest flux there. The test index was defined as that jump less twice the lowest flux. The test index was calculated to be -16.2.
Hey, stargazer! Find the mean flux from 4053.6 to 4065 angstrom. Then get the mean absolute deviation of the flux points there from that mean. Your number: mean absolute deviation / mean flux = 0.101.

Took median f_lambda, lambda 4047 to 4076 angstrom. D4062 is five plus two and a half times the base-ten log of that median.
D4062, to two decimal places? 7.72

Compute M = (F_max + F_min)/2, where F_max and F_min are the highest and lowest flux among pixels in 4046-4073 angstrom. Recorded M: 12.6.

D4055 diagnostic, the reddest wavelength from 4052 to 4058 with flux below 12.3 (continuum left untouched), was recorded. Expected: 4057.77 angstrom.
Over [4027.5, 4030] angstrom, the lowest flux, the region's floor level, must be 9.21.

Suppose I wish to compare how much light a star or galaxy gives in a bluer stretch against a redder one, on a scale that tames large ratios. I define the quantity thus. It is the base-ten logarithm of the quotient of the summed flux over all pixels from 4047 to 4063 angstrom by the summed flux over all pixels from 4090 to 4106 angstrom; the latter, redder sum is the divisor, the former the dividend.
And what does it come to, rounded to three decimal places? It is 0.105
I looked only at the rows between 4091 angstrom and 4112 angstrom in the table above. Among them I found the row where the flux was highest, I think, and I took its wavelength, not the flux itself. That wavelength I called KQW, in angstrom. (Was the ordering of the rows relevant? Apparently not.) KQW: 4091.55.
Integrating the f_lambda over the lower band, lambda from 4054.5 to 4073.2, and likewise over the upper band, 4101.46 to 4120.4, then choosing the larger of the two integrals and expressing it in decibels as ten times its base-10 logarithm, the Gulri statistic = 23.4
